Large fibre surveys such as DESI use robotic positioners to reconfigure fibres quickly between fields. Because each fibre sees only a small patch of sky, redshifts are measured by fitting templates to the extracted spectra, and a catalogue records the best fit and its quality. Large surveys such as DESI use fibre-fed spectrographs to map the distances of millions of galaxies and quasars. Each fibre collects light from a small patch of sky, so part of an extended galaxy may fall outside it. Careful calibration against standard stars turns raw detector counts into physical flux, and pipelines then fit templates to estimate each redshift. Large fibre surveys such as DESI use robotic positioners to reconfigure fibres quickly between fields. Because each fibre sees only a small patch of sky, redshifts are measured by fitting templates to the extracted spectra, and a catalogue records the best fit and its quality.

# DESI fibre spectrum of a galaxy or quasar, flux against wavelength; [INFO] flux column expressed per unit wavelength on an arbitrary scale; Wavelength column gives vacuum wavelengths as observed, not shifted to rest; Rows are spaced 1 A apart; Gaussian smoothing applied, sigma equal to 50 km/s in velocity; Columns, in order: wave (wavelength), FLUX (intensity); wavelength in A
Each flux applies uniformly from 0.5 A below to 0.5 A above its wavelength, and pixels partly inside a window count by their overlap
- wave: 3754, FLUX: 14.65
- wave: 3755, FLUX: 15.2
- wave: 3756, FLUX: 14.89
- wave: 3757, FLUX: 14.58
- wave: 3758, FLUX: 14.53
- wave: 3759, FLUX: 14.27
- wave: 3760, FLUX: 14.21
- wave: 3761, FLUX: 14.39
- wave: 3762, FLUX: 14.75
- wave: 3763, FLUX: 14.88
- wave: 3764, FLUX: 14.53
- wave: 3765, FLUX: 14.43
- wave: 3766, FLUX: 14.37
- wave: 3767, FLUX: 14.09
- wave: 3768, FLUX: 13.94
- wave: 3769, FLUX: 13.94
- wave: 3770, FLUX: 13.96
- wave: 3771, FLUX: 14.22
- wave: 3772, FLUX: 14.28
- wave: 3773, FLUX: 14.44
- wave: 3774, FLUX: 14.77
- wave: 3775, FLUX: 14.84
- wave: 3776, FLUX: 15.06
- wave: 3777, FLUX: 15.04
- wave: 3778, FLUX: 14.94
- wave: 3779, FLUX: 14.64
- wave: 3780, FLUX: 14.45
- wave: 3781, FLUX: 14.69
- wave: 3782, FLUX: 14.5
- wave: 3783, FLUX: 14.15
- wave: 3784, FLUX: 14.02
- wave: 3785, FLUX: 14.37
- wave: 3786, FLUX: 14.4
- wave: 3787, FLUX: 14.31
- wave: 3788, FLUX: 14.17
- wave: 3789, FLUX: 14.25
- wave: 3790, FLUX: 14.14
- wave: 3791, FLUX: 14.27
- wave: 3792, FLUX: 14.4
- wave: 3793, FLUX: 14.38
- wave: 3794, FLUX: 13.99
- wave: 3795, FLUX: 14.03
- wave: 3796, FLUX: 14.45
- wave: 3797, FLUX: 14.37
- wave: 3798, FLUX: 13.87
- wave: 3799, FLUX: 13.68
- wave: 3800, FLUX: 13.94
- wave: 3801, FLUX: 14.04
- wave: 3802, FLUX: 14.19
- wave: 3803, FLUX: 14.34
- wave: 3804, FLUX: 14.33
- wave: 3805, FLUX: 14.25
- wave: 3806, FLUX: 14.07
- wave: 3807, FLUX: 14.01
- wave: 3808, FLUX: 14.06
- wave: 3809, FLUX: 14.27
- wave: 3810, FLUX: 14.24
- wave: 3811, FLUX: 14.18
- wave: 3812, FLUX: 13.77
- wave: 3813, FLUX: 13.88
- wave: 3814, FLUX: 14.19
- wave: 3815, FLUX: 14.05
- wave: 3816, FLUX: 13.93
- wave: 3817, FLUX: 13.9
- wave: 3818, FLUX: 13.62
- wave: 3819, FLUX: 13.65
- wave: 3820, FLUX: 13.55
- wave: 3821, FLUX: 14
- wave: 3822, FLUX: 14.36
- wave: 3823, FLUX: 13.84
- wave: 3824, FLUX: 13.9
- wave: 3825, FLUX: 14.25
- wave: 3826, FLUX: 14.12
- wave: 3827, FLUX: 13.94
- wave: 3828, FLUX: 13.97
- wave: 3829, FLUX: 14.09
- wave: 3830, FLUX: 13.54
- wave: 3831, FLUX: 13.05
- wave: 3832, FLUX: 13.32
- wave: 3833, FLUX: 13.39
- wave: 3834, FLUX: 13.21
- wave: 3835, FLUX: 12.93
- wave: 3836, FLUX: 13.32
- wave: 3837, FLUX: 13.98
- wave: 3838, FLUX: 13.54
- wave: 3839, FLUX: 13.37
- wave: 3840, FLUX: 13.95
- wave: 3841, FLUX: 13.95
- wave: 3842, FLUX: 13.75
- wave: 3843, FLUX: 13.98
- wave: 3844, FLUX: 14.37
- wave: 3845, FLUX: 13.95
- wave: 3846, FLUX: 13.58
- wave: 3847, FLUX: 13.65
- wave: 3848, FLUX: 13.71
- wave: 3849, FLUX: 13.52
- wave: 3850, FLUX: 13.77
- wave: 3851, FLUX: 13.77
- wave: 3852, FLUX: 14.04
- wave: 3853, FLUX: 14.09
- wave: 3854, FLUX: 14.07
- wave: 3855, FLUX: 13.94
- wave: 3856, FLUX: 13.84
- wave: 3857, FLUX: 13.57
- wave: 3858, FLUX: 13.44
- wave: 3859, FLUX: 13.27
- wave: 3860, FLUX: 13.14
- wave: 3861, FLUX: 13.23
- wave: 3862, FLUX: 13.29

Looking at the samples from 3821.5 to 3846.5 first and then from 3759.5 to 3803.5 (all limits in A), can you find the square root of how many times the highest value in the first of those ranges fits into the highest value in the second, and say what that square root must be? 1.024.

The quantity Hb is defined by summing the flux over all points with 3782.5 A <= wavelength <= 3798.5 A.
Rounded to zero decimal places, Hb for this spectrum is 228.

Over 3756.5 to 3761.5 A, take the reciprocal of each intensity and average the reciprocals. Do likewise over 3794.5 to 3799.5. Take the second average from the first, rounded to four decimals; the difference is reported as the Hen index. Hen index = -0.0016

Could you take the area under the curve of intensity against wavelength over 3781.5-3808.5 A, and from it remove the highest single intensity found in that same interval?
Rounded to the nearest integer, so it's 368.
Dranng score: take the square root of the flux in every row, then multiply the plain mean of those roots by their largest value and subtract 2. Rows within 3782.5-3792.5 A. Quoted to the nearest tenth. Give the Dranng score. 12.3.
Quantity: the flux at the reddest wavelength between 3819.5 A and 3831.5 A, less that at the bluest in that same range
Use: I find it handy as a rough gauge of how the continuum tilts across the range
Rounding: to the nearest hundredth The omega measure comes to -0.50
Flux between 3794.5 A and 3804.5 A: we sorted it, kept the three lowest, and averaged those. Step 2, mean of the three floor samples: 13.8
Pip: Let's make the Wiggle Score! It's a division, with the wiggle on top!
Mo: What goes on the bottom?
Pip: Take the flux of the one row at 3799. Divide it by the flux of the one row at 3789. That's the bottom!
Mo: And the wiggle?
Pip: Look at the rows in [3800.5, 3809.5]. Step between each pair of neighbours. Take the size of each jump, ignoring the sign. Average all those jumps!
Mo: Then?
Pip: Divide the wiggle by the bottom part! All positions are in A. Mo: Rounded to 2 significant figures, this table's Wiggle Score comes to 0.12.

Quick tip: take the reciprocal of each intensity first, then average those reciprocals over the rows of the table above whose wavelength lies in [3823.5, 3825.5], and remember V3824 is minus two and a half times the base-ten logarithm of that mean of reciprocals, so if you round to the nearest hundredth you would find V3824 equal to 2.87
